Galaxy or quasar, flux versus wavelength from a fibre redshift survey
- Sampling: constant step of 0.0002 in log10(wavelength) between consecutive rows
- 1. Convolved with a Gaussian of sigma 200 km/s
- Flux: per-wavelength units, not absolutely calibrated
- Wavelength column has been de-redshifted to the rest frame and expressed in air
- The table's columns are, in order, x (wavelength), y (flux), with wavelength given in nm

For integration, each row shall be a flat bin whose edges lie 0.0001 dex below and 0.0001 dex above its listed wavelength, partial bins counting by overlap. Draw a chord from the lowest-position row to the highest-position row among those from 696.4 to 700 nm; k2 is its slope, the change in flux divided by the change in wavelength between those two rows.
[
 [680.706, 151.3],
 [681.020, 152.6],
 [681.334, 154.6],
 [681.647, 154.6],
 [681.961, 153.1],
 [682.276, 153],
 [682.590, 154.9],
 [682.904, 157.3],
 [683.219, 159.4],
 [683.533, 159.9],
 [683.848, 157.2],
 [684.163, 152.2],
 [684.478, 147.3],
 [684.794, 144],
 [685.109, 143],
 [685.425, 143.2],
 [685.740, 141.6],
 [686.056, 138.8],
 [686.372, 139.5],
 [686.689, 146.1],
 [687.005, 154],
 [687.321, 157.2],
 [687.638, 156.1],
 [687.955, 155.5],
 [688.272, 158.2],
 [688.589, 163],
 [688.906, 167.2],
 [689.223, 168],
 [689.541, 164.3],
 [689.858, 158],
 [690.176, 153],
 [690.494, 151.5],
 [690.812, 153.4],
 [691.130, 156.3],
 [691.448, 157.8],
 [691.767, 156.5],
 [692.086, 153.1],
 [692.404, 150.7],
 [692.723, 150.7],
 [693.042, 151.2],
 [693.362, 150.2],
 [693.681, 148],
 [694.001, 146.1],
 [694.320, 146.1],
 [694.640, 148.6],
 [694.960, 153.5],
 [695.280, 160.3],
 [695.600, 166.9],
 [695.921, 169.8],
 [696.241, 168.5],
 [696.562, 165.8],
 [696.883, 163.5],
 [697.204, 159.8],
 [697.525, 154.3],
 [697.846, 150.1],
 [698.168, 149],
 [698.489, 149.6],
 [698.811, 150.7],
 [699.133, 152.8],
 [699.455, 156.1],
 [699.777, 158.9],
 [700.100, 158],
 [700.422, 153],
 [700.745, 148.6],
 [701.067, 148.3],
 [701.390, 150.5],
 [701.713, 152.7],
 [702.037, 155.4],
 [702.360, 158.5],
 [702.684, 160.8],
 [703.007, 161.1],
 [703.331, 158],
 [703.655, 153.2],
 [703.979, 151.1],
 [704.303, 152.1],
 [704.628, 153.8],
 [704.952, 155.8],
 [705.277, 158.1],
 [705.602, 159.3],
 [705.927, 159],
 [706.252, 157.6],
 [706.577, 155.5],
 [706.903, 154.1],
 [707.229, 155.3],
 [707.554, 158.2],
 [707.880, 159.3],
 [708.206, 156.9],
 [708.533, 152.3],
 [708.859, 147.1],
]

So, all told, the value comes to -2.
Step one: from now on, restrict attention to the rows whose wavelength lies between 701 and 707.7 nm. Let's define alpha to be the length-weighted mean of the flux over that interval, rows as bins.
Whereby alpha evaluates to 156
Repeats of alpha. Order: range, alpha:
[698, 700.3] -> 154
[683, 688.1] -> 150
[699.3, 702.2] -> 153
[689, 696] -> 155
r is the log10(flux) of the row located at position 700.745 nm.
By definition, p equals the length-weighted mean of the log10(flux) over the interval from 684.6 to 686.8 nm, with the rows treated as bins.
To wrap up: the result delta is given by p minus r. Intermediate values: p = 2.15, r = 2.17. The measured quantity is -0.020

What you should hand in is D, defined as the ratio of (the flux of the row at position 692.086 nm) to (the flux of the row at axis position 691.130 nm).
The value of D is 0.98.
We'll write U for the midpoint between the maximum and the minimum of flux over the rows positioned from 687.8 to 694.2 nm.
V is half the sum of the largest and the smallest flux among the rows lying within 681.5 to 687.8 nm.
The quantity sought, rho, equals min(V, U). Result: 149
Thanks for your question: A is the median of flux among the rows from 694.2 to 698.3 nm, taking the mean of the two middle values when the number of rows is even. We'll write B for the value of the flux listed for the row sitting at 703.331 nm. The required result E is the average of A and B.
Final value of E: 159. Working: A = 160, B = 158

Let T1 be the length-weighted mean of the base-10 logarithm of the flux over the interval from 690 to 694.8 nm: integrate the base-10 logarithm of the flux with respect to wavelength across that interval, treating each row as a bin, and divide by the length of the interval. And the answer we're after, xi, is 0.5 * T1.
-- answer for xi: 1.090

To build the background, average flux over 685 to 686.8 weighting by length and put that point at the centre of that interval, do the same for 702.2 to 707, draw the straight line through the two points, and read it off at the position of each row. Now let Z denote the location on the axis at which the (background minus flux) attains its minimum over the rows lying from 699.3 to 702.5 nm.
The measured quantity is 699.777 nm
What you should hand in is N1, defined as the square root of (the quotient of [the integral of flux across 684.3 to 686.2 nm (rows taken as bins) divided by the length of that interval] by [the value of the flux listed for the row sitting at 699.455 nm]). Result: 0.96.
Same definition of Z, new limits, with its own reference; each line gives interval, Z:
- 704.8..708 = 705.602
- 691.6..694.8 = 691.767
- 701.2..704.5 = 703.007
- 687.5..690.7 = 689.223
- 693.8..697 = 695.921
